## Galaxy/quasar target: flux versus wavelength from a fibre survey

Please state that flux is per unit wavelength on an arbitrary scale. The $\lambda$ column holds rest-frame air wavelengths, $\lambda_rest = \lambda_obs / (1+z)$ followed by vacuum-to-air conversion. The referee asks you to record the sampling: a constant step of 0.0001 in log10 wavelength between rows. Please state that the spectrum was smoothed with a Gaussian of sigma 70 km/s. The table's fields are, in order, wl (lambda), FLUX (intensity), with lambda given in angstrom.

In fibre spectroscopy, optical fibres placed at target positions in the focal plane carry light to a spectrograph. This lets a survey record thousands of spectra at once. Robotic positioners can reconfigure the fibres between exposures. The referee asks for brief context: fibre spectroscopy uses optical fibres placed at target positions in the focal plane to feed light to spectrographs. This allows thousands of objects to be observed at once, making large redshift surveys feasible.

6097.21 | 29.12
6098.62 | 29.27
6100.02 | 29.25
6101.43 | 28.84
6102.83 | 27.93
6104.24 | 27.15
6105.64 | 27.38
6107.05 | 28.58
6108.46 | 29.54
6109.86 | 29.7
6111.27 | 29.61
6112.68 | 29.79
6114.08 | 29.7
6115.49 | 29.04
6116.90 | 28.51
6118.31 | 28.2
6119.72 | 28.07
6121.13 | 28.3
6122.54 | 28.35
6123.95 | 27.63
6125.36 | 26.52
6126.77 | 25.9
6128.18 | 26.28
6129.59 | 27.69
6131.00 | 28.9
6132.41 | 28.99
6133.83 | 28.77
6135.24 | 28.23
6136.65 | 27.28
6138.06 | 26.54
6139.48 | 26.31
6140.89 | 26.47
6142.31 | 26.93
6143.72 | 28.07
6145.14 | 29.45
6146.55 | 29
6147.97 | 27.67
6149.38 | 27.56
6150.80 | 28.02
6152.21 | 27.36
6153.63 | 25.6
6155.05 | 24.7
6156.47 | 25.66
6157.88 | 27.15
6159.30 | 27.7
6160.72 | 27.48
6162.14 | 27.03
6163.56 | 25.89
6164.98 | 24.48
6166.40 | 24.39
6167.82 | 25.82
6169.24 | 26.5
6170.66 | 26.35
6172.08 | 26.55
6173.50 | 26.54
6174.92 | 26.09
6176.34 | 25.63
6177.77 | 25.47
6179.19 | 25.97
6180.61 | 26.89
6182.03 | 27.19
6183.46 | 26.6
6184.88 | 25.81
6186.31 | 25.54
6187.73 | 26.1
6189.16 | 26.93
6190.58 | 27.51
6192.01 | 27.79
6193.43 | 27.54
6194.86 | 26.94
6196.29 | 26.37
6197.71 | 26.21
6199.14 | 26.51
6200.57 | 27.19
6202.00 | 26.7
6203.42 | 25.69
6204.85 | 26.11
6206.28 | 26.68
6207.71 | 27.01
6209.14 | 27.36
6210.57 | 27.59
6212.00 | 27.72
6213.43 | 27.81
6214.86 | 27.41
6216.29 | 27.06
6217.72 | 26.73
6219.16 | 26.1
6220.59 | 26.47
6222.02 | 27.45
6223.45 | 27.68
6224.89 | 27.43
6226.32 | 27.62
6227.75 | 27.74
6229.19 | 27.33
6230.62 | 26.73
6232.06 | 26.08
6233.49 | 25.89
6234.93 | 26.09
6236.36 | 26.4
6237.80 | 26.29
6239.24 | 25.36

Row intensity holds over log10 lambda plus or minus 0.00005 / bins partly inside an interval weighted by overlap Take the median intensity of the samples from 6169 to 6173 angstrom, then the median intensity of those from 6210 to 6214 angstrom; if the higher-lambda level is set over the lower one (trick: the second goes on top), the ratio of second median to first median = 1.05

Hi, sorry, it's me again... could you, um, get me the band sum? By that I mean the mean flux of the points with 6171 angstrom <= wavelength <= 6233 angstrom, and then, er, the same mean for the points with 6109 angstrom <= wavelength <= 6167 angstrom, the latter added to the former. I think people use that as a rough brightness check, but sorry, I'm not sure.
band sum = 54.3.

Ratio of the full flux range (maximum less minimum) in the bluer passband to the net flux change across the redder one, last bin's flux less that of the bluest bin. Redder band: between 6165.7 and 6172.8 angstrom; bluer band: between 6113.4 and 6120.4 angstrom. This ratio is 0.8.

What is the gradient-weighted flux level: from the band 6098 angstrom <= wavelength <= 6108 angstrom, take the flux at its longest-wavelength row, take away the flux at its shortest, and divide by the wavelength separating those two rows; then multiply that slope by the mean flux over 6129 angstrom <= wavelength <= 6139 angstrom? -2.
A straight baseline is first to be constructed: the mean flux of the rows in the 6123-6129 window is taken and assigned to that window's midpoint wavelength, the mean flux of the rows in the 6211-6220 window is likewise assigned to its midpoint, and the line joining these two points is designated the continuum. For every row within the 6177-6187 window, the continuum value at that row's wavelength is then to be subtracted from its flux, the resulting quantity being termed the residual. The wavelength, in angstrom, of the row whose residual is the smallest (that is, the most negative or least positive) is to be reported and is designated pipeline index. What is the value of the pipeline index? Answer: 6177.77 angstrom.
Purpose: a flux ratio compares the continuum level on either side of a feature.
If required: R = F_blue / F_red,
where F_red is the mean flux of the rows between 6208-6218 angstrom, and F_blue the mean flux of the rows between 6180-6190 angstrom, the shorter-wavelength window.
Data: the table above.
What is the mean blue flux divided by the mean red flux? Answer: 0.97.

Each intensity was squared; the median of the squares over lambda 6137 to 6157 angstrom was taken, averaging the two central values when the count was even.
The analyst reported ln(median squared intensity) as 6.60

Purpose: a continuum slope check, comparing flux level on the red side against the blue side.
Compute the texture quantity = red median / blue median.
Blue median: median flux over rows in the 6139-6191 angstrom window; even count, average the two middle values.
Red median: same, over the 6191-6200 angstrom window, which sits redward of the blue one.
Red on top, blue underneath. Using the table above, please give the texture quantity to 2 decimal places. 1.01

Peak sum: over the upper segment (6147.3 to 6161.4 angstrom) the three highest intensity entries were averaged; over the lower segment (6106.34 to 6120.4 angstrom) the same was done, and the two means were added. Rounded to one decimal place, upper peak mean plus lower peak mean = 57.5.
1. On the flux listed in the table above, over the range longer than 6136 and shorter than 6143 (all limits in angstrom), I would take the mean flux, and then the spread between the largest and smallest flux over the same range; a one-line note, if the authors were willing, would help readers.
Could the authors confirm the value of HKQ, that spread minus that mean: -25.7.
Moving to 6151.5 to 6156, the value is -23.2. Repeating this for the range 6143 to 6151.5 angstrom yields -26.4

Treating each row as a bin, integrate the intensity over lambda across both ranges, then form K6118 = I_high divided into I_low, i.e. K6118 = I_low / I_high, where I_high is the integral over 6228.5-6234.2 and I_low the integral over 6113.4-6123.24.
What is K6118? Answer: 1.9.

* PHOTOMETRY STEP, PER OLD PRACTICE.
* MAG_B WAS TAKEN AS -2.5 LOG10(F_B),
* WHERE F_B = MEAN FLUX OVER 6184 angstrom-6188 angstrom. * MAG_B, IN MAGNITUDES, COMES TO -3.53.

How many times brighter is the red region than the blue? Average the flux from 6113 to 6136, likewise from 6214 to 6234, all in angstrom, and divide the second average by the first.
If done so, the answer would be 0.961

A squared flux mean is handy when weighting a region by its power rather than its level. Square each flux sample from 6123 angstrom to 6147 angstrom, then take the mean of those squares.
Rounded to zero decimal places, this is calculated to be 762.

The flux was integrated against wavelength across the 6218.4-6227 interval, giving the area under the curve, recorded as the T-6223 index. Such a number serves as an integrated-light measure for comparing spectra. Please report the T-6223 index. 233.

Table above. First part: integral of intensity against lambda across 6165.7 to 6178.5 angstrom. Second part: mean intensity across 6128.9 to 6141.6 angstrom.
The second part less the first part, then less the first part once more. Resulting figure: -636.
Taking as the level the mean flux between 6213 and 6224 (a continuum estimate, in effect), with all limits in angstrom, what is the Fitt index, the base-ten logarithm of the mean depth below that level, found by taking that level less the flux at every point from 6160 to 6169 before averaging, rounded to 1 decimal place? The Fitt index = 0.1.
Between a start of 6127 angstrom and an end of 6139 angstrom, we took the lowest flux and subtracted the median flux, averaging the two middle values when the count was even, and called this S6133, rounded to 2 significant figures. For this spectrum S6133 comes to -1.7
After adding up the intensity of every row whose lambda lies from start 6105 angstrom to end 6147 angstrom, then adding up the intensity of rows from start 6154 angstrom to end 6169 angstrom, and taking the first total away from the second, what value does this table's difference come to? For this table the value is -583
